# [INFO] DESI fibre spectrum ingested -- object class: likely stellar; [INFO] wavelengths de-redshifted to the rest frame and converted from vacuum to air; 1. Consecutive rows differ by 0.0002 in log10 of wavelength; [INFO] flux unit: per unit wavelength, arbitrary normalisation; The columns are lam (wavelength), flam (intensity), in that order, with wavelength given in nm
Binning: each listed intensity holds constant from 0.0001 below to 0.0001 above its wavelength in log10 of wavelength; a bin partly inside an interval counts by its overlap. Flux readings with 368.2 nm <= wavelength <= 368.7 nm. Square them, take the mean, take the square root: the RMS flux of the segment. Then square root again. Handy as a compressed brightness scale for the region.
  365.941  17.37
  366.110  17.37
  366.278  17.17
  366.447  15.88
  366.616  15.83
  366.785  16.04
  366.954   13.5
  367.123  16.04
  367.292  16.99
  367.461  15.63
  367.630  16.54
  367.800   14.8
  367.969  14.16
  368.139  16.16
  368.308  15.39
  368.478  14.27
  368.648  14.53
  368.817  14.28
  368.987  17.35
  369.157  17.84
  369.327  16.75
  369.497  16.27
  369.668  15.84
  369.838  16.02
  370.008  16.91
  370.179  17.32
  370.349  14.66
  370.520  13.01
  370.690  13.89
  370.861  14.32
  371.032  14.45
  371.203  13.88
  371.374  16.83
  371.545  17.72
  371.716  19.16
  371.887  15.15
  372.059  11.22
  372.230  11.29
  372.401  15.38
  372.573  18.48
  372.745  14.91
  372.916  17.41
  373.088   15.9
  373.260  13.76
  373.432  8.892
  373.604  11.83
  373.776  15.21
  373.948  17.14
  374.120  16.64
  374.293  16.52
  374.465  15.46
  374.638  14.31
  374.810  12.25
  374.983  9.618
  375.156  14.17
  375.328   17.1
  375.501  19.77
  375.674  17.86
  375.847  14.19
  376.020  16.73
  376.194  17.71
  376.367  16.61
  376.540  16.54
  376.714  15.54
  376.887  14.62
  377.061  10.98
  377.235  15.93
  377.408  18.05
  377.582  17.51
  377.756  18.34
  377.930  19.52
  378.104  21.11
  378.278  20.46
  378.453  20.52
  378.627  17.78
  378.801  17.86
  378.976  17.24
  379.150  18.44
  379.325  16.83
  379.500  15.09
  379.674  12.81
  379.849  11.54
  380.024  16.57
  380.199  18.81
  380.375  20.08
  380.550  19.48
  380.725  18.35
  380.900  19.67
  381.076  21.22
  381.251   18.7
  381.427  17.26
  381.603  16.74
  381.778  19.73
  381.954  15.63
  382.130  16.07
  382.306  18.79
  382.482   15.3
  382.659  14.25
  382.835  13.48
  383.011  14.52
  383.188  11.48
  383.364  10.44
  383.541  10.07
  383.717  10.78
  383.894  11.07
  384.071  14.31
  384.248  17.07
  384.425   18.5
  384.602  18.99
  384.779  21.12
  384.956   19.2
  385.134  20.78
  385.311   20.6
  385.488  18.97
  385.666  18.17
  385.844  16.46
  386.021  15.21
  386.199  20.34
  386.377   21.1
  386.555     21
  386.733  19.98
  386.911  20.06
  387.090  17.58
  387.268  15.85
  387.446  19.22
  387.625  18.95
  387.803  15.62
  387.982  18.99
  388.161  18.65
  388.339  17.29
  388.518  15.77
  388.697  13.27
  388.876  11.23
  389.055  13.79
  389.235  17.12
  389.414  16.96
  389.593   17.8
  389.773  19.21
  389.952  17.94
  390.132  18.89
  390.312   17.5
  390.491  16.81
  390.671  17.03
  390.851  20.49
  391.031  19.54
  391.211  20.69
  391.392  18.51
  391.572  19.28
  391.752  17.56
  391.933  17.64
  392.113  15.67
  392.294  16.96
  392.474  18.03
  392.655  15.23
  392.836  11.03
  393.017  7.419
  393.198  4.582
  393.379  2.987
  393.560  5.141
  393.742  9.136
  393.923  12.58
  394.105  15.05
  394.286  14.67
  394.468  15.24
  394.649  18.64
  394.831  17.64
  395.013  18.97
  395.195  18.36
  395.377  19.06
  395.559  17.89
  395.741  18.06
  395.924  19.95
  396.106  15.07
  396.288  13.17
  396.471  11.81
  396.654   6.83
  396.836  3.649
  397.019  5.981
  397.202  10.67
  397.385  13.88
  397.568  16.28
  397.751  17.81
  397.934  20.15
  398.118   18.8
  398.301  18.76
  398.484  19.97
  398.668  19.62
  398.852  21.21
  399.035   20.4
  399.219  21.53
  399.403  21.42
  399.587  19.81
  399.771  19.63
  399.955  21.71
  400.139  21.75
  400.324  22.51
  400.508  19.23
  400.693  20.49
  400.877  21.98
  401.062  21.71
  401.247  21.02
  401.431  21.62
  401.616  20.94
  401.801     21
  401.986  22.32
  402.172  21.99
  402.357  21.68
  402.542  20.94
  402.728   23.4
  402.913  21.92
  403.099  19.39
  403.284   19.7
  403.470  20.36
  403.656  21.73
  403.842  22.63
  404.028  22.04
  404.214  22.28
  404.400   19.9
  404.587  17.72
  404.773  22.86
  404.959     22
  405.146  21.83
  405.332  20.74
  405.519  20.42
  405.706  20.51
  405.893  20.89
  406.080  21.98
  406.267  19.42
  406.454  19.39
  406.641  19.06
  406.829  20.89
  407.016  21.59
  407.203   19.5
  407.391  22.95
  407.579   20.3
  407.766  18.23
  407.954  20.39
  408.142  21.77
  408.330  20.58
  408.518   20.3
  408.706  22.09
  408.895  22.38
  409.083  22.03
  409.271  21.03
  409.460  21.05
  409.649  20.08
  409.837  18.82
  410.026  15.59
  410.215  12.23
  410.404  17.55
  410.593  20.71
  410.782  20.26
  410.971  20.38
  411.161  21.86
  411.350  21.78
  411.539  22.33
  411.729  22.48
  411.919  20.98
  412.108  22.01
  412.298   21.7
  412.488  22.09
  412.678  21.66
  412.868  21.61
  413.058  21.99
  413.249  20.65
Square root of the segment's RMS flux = 3.84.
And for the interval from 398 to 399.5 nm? 4.50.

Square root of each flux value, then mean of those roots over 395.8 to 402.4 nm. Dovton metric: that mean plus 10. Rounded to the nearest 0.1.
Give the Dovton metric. 14.2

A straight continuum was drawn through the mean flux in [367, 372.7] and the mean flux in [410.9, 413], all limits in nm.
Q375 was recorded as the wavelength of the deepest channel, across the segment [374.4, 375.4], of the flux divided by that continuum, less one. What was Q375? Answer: 374.983 nm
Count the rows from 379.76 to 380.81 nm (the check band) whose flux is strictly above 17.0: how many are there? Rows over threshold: 4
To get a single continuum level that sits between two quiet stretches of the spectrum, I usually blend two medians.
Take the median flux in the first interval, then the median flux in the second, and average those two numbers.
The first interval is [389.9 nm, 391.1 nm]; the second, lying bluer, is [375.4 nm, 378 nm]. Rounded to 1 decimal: 17.3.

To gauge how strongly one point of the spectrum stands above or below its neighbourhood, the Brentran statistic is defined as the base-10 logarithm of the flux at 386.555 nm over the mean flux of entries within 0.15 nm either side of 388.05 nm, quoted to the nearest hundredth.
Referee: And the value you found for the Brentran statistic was 0.05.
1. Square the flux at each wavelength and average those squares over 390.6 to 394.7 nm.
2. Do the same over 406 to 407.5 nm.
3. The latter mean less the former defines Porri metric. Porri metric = 190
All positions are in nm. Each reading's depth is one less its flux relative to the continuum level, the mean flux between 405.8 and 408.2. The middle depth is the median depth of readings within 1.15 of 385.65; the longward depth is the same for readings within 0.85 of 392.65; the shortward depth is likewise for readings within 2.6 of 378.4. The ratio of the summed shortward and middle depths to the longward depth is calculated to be 1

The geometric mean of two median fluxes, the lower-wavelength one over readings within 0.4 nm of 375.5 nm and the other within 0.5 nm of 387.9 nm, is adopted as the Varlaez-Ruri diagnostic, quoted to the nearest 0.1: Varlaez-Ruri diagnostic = 17.9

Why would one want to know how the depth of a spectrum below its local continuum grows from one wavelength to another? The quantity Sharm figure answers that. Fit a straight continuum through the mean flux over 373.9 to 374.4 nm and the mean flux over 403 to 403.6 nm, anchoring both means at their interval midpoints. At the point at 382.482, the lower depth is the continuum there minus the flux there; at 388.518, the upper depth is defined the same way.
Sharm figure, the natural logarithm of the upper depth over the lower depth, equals 0.1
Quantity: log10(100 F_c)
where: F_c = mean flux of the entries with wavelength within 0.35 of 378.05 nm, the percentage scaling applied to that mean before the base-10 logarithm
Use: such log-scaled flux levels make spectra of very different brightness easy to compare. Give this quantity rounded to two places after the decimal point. 3.30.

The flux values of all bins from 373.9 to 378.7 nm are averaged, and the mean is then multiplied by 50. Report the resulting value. 827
